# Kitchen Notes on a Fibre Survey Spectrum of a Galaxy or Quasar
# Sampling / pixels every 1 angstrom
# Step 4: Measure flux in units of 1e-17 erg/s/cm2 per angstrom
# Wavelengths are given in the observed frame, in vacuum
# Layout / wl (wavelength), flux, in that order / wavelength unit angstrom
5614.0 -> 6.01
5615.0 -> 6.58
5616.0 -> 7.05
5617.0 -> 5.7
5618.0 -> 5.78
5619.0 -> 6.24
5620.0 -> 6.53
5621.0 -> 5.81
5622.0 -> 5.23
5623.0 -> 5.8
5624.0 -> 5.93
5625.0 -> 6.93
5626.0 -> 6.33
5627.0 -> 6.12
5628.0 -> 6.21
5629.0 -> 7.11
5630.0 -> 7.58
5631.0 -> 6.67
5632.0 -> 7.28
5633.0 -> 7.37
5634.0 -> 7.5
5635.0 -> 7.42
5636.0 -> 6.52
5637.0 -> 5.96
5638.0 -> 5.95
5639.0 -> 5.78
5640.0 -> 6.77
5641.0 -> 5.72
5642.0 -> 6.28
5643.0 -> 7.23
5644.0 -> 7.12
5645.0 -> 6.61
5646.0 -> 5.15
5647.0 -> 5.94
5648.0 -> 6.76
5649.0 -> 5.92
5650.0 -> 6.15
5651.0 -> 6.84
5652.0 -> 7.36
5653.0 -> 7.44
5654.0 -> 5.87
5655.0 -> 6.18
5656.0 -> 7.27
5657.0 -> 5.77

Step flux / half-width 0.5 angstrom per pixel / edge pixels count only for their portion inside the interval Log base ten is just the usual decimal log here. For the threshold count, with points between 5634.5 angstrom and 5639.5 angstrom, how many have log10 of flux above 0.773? 4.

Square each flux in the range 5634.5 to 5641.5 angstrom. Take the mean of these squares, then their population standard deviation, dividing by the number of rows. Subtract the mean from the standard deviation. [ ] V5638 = -32.5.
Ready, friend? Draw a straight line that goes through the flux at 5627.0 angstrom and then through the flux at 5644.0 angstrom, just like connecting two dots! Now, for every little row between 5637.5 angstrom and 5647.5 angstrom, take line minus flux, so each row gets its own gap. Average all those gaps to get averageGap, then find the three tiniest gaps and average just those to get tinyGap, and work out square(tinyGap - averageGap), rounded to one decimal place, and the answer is 0.6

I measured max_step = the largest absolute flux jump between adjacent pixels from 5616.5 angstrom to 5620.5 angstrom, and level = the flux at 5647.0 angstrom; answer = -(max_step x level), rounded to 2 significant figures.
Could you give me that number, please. -2.7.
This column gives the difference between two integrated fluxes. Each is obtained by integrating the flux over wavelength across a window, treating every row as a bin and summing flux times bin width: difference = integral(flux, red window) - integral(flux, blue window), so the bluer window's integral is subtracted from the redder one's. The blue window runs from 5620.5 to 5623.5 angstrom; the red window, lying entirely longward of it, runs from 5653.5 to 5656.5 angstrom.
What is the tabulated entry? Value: 2.5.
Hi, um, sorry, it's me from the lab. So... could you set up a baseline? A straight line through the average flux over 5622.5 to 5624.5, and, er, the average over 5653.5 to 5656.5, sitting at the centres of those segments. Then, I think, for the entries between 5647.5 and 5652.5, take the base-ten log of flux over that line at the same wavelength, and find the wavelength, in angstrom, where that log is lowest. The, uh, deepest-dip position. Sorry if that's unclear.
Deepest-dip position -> 5649.0 angstrom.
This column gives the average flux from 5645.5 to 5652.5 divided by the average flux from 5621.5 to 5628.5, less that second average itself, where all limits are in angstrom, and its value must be -5.04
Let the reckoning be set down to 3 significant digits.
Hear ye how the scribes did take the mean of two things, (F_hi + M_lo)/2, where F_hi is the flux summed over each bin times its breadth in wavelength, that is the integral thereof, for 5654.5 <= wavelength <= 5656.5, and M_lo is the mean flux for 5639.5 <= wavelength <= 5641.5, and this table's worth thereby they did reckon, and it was 9.85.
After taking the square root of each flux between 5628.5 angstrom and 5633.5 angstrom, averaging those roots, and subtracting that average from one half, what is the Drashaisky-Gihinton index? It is -2.18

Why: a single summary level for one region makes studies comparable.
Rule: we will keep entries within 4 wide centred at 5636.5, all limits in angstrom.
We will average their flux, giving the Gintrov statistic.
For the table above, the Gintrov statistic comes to 6.5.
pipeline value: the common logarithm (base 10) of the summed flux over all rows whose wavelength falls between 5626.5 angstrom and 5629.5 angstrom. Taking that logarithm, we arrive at 1.29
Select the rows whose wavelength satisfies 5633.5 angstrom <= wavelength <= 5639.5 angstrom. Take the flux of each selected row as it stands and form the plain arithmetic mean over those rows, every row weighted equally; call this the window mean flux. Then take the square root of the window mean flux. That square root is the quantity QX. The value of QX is 2.55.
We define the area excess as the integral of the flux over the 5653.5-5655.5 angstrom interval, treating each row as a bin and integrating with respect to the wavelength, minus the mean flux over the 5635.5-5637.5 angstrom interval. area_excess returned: 6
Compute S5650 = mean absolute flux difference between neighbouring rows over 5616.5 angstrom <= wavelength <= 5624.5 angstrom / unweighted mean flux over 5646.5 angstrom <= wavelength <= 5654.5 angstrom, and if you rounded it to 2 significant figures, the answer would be 0.062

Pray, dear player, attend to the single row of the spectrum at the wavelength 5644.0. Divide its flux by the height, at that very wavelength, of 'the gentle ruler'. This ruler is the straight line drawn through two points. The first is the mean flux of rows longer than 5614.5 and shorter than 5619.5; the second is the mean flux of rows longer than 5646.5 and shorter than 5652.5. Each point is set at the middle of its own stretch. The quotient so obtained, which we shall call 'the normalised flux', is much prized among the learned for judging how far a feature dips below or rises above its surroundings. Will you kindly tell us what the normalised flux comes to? 1.10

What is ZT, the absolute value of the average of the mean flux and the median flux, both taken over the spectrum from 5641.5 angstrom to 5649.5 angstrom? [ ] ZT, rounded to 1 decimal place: 6.4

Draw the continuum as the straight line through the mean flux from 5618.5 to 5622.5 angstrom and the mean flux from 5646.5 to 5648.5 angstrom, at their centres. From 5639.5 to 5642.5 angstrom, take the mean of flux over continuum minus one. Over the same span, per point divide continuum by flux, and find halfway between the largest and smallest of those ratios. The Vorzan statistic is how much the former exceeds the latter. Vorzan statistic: -1.01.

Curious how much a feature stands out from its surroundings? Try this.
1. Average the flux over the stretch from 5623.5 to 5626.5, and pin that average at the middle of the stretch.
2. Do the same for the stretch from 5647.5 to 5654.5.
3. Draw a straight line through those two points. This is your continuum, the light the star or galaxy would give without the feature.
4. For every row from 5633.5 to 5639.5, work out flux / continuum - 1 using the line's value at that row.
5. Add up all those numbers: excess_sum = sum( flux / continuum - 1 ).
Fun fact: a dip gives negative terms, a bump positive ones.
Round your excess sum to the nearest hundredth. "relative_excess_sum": 0.03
